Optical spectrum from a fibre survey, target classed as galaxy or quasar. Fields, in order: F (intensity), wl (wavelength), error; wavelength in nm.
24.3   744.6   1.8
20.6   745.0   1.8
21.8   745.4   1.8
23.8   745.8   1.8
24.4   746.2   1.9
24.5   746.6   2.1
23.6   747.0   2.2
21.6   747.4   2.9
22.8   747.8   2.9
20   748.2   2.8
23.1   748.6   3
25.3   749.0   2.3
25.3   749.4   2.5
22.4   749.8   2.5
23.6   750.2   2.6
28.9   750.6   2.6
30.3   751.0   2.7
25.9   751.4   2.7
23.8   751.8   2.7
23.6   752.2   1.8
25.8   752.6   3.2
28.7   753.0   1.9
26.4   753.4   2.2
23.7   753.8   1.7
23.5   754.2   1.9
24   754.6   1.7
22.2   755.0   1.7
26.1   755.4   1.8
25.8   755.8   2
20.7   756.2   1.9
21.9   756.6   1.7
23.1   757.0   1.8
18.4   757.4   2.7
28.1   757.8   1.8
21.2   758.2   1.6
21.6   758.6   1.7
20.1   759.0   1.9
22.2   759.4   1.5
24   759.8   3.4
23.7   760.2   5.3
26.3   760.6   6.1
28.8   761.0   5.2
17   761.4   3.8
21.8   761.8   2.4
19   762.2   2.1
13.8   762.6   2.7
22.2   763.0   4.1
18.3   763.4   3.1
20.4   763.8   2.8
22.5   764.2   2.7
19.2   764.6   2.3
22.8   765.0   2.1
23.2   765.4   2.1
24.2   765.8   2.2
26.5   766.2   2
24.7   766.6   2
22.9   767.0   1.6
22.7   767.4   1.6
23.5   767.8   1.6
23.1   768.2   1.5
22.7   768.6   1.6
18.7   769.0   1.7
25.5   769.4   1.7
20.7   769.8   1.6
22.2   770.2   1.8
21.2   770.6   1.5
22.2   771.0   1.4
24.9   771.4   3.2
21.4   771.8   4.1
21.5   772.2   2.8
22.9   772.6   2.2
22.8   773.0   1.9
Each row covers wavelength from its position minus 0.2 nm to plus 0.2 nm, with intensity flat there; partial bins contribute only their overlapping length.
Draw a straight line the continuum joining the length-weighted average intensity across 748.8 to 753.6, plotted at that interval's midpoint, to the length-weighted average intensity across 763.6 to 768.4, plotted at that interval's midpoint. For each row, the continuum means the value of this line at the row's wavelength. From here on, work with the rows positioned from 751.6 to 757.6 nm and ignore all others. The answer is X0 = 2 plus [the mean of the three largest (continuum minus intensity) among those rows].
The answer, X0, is 6.4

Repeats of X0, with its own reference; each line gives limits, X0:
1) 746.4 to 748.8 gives 7.0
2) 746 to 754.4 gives 7.0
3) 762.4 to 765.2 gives 8.4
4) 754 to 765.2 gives 9.6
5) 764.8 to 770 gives 3.9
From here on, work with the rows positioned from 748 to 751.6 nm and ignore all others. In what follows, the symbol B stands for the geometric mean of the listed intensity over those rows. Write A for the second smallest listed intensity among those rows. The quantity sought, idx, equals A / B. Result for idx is 0.903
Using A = 22.4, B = 24.8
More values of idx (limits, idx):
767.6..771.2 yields 0.936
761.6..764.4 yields 0.939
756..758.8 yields 0.942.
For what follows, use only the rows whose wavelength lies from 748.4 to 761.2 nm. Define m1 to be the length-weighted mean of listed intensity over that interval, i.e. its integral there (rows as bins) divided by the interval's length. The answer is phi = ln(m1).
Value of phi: 3.19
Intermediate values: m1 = 24.3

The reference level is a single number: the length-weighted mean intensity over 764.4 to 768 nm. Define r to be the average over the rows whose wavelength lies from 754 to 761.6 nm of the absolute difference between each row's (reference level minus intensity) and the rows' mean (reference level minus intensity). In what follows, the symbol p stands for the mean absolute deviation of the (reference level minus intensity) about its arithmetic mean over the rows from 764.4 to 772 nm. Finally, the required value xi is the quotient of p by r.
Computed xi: 0.6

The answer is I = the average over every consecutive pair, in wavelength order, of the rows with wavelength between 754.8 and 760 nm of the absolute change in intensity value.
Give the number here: 3.2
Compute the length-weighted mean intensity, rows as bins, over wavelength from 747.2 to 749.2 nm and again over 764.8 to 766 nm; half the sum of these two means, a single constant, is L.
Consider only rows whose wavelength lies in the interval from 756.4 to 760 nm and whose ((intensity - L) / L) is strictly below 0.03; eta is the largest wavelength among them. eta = 759.4 nm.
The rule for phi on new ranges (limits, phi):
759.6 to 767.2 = 3.10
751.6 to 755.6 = 3.21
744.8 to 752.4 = 3.18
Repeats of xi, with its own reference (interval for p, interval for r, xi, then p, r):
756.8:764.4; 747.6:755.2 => 1.3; 2.69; 2.00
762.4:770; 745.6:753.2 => 1.2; 2.19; 1.89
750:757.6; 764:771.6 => 1.6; 2.27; 1.39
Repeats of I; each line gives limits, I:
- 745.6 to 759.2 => 2.4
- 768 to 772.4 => 2.6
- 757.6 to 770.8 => 2.9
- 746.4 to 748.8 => 2.0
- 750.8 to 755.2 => 1.9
